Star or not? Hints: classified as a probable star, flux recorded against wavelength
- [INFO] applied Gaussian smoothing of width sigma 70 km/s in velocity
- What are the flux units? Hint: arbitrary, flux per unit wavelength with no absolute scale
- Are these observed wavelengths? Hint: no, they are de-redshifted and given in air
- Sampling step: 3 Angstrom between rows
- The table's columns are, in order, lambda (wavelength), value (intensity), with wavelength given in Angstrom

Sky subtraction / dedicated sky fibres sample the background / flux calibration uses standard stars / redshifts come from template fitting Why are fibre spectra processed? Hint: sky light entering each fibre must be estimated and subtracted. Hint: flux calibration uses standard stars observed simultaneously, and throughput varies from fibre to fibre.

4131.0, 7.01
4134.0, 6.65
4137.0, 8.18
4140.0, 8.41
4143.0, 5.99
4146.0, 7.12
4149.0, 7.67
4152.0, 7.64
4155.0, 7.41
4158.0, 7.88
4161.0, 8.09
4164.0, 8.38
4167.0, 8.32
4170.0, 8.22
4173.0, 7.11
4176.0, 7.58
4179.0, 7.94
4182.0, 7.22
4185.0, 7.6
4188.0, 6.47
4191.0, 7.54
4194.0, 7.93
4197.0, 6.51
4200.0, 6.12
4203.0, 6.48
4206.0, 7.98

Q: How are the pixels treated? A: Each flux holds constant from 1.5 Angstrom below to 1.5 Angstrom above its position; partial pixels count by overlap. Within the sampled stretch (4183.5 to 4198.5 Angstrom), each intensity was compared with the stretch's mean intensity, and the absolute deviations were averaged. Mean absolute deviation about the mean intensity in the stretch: 0.58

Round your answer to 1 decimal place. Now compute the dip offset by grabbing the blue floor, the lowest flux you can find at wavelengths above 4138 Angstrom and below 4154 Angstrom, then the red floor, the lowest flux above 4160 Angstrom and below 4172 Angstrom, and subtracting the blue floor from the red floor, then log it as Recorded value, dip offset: 2.1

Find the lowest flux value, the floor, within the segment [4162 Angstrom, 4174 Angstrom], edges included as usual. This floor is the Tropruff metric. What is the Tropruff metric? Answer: 7.11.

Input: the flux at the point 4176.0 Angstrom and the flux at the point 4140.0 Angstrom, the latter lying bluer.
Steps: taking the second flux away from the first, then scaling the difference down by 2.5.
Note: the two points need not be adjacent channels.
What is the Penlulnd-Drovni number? -0.3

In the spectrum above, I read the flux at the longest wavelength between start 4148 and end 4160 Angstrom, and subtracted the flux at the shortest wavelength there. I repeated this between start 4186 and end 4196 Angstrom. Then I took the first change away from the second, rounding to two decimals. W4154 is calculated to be 1.25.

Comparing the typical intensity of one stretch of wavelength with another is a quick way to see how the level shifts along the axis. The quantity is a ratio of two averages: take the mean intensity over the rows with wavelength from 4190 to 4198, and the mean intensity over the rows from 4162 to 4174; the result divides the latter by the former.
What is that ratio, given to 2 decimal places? 1.09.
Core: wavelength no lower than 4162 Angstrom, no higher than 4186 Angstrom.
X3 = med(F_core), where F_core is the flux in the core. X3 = 7.77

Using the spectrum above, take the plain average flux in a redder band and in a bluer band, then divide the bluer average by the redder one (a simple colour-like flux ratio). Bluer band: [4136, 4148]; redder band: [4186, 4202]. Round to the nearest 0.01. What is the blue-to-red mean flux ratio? 1.07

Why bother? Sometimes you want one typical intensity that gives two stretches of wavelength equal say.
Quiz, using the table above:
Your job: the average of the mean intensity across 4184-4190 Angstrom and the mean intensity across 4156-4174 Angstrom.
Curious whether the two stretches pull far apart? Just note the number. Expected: 7.52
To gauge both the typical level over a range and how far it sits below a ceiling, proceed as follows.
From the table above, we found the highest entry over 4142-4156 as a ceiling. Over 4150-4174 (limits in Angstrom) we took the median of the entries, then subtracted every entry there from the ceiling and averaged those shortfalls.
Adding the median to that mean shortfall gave 7.8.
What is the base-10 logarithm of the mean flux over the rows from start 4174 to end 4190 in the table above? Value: 0.867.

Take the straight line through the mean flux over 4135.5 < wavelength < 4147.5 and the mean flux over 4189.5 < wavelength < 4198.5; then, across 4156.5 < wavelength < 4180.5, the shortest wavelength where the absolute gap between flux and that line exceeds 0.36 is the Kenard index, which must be 4158.0 Angstrom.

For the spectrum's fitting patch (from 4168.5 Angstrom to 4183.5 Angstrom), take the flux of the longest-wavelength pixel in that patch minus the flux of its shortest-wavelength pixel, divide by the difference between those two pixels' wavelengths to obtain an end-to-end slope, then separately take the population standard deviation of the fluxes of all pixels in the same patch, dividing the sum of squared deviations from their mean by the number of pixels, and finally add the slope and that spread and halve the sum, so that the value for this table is 0.17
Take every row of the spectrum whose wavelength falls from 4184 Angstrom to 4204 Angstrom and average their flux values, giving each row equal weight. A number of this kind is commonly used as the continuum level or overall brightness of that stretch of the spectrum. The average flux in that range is 6.95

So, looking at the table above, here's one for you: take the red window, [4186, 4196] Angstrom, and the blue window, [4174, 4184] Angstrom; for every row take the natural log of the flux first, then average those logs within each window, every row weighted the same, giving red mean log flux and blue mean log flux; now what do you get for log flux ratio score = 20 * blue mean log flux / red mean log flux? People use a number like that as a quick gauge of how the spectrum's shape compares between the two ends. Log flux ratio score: 20.4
